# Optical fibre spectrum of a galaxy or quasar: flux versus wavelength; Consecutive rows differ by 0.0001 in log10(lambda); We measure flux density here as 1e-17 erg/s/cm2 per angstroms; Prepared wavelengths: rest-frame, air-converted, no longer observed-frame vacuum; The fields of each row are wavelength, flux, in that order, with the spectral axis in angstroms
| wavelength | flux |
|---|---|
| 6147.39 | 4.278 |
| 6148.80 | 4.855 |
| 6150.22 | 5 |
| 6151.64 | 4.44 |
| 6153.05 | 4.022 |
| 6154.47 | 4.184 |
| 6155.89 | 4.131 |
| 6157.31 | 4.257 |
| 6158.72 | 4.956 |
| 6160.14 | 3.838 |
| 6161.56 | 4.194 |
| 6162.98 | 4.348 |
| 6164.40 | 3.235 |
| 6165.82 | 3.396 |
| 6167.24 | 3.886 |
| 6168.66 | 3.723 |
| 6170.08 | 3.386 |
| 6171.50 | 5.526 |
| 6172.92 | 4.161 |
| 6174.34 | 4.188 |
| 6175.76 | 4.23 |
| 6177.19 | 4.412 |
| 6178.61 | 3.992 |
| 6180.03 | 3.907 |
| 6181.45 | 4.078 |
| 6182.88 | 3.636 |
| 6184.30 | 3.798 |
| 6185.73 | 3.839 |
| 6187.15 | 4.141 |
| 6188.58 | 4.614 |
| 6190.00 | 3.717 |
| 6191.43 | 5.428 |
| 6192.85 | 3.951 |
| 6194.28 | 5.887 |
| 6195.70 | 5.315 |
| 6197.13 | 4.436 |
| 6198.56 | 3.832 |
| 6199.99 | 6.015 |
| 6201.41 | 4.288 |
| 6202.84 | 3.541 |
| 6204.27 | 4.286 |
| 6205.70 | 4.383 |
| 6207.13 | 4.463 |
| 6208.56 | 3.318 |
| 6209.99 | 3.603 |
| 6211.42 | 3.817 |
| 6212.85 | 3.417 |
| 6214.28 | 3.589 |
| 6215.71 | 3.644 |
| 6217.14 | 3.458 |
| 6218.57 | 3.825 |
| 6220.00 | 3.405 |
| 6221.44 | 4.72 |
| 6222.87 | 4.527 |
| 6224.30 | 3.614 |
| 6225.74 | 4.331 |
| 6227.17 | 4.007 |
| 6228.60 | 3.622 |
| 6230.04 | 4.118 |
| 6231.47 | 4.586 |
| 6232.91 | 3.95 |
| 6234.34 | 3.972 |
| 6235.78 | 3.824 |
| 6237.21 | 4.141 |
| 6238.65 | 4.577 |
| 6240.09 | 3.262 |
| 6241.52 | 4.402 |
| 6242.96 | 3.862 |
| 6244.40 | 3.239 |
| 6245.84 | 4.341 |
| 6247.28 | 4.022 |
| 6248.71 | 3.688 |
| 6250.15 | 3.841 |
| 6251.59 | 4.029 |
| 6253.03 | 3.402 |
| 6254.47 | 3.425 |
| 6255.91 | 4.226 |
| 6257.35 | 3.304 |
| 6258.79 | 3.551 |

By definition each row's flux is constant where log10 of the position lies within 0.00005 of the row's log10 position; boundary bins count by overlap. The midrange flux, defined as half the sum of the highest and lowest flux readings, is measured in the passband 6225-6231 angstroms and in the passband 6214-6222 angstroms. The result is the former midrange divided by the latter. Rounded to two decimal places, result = 0.98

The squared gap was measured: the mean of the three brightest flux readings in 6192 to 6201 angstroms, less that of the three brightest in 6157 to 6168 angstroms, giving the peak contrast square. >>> 1.5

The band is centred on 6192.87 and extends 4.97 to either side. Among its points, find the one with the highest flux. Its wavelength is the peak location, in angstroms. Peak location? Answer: 6194.28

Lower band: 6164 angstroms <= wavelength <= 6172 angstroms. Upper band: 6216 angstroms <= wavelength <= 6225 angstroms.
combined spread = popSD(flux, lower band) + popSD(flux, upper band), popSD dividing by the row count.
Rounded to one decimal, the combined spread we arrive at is 1.3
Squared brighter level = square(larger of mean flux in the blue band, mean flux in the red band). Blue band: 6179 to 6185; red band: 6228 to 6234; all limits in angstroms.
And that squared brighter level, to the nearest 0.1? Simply 16.6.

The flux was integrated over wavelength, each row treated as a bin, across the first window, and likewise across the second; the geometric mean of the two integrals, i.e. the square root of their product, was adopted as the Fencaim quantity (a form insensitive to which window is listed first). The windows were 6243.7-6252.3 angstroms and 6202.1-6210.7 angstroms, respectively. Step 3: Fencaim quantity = 33.5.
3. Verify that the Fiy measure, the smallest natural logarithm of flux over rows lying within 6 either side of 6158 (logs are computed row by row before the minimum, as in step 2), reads 1.345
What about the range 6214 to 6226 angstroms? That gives 1.225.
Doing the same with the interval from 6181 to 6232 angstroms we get 1.199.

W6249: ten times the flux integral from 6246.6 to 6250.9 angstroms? 166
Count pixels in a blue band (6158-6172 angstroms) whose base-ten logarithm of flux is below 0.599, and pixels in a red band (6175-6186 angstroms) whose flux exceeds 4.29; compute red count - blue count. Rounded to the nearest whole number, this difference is -5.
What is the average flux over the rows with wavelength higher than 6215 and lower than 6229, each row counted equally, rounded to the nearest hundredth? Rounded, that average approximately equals 3.92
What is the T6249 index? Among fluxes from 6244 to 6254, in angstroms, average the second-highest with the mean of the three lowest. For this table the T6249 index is 3.74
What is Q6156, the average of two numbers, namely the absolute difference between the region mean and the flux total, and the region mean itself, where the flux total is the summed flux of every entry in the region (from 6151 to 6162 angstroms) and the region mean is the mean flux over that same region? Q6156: 17.01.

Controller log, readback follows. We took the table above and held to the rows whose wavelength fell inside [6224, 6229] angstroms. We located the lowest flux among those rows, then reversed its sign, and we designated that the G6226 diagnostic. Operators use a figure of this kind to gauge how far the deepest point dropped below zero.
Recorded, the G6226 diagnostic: -3.61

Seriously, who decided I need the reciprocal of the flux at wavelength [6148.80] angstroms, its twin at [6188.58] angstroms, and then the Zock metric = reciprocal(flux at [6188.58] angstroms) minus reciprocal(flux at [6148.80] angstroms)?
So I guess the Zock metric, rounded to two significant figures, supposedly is 0.011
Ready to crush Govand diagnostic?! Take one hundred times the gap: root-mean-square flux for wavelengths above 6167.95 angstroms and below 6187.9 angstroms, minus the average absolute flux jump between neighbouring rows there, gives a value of 366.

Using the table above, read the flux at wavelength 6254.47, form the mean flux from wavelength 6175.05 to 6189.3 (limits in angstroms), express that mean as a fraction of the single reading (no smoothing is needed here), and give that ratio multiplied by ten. 11.9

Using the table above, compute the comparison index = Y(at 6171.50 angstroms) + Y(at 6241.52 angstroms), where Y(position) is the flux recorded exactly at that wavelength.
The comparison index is 9.9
